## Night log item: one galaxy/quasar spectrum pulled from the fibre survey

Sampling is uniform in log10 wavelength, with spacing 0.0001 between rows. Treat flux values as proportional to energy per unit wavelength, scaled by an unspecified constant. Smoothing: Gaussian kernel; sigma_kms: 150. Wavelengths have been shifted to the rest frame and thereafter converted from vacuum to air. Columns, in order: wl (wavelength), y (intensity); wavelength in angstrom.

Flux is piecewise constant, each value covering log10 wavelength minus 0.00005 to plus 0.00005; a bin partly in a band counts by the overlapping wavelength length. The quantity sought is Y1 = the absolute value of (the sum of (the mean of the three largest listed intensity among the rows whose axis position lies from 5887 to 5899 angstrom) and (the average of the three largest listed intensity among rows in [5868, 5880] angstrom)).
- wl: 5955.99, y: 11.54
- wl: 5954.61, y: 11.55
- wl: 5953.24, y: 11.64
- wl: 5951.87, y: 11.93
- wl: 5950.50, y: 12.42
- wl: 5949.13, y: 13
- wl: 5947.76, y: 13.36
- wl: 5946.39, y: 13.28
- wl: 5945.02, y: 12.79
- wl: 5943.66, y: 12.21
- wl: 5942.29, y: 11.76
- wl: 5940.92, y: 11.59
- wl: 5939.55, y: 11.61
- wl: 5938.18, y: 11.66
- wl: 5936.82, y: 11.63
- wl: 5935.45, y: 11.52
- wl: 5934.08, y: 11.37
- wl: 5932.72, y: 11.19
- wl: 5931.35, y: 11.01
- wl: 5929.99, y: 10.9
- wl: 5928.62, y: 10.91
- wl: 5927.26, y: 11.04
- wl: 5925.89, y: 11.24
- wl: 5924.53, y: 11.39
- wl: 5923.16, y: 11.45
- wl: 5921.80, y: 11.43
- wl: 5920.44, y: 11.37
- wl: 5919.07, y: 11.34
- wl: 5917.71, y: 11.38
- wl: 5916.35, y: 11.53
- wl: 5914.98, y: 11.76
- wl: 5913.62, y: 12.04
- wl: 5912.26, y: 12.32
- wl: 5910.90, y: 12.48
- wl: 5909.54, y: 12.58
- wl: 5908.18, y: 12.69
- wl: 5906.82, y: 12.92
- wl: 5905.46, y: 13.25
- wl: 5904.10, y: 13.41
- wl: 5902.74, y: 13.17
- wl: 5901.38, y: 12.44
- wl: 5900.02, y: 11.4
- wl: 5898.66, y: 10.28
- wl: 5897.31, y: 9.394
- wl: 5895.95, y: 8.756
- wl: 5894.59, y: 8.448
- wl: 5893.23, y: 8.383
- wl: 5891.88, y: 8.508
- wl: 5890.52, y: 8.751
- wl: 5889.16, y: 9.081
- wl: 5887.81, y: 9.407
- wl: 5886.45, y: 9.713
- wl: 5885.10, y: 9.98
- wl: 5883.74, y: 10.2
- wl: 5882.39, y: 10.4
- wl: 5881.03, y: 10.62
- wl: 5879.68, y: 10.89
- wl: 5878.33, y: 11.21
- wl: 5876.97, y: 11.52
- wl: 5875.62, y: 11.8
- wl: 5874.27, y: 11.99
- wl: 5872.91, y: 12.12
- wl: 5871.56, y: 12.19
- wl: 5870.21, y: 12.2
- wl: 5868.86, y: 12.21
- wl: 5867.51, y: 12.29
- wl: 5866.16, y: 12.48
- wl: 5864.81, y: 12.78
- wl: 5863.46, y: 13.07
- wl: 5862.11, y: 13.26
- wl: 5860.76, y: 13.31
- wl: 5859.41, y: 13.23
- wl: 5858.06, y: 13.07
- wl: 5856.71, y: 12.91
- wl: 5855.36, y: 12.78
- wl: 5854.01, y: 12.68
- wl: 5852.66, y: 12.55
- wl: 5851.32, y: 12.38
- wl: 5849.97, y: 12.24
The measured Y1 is 21.9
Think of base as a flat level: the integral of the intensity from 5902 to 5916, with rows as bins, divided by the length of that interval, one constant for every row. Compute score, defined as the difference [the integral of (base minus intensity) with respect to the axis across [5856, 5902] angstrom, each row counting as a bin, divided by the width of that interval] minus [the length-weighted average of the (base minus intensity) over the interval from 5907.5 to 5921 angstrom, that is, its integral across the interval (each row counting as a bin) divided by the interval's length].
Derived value 0.8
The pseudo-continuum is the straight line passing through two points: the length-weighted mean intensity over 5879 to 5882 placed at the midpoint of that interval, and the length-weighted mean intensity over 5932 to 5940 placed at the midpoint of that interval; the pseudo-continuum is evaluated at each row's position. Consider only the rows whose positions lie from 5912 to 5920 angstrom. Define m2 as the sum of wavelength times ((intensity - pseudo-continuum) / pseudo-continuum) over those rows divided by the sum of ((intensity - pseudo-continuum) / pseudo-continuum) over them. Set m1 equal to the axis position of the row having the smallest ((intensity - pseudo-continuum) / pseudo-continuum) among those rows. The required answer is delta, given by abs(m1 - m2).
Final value 5.1 angstrom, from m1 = 5919.07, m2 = 5914.0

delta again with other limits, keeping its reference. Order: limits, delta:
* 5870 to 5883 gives 9.3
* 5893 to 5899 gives 2.1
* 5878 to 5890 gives 1.4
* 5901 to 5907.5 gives 2.8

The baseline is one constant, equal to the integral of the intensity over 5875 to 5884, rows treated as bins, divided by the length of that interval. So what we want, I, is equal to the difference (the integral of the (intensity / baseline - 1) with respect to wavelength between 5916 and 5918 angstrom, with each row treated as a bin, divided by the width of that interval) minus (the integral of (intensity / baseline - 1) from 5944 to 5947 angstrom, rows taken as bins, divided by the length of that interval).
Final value -0.13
